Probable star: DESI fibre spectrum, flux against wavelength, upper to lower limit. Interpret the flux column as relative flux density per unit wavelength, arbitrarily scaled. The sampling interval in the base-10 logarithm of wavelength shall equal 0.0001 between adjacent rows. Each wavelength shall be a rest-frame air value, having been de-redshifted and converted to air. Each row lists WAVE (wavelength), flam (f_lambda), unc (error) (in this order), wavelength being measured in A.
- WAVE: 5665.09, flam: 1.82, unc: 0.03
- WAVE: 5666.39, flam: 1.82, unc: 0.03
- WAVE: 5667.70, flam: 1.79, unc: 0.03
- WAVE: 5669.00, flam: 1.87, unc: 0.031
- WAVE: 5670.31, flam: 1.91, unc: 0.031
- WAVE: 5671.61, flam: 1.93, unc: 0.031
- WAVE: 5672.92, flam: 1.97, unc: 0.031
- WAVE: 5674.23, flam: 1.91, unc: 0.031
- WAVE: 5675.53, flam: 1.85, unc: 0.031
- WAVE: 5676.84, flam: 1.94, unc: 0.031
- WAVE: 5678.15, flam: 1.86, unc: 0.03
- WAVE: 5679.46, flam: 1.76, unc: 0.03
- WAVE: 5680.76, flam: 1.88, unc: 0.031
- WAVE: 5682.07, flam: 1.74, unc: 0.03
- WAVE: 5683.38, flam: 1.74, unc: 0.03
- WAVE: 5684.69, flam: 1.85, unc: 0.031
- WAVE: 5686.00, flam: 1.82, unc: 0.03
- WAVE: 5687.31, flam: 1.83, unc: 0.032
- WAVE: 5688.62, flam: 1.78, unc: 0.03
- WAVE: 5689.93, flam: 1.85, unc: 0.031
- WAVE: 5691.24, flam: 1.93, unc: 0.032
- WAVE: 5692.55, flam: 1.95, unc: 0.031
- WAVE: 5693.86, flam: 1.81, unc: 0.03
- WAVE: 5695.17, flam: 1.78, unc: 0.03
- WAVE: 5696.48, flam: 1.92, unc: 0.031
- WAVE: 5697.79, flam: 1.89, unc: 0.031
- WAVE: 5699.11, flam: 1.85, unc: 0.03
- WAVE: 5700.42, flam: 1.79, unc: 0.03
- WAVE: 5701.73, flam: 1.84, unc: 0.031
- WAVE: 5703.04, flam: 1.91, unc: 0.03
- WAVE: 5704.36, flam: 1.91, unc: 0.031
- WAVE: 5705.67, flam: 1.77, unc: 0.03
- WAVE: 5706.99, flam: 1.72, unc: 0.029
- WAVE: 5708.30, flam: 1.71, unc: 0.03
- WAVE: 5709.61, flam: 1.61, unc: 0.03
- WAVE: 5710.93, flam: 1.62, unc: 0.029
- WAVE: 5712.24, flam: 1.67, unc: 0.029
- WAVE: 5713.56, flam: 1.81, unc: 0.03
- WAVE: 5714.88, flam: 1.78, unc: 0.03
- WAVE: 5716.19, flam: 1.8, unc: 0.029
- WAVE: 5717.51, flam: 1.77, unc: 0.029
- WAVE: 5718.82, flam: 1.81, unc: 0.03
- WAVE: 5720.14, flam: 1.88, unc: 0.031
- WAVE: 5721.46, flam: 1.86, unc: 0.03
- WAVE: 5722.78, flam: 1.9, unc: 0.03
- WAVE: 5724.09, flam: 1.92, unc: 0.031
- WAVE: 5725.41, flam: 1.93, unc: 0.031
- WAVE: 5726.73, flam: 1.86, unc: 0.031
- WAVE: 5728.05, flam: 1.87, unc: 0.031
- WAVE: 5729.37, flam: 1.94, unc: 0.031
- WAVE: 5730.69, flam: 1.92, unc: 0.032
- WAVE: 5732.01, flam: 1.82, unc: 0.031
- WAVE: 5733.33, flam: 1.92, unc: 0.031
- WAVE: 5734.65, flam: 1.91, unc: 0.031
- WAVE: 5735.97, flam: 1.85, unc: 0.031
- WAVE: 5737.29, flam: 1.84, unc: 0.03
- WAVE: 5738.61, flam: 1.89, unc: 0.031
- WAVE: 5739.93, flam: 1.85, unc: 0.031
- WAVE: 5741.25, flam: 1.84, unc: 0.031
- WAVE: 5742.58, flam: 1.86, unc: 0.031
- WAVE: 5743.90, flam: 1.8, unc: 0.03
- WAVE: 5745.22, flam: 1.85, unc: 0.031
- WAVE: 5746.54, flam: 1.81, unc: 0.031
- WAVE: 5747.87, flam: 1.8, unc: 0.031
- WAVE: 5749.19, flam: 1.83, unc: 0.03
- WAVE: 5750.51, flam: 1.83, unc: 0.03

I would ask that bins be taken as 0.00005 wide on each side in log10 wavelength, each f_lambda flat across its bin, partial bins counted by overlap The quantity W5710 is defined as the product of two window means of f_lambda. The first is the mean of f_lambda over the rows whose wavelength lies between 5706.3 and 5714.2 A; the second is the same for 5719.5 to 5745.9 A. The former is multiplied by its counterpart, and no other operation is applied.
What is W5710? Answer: 3.17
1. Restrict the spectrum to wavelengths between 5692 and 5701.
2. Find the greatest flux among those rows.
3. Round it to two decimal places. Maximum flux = 1.95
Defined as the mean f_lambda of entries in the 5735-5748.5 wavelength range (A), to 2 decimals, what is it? 1.84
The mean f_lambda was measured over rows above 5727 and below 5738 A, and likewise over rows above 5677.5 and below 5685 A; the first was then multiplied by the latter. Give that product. 3.40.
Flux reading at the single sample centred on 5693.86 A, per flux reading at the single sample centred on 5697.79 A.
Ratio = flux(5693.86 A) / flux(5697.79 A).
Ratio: 0.96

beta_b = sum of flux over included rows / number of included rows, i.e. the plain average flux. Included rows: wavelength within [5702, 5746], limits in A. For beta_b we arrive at 1.83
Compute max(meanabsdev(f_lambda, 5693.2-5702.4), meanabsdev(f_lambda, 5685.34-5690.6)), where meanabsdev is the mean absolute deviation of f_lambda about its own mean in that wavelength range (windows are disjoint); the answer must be 0.040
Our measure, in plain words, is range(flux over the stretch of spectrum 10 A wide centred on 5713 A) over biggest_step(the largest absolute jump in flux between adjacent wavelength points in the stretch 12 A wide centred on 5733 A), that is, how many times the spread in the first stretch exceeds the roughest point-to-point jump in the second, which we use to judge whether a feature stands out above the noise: 2.0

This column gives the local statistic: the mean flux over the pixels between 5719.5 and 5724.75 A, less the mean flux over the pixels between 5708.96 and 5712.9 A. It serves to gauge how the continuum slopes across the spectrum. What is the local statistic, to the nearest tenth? 0.3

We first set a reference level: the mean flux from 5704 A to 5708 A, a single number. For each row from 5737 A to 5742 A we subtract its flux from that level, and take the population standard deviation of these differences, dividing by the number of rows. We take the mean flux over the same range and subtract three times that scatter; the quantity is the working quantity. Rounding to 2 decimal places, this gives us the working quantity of 1.79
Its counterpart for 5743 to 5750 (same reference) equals 1.76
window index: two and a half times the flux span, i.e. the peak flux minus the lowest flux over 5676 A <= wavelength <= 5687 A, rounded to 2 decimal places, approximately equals 0.50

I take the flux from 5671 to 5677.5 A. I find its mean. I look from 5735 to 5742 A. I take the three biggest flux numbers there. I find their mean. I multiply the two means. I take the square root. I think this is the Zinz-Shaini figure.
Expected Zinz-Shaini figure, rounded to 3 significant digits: 1.89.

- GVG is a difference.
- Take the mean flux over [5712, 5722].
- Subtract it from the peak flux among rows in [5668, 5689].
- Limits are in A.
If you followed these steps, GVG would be 0.17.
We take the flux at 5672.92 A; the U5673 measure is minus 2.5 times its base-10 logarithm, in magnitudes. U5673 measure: -0.74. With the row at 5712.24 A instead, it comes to -0.56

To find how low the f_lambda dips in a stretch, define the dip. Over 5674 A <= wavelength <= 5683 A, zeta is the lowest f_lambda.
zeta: 1.74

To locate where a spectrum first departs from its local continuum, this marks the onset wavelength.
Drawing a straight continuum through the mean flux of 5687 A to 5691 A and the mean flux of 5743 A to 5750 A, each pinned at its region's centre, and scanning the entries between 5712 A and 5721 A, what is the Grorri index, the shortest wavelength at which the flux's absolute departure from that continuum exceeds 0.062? 5712.24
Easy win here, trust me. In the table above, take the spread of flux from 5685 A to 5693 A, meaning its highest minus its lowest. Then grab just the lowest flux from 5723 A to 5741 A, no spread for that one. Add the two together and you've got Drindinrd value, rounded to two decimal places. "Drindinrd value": 1.99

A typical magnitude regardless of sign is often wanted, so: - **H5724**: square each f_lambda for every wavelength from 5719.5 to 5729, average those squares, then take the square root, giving 1.89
